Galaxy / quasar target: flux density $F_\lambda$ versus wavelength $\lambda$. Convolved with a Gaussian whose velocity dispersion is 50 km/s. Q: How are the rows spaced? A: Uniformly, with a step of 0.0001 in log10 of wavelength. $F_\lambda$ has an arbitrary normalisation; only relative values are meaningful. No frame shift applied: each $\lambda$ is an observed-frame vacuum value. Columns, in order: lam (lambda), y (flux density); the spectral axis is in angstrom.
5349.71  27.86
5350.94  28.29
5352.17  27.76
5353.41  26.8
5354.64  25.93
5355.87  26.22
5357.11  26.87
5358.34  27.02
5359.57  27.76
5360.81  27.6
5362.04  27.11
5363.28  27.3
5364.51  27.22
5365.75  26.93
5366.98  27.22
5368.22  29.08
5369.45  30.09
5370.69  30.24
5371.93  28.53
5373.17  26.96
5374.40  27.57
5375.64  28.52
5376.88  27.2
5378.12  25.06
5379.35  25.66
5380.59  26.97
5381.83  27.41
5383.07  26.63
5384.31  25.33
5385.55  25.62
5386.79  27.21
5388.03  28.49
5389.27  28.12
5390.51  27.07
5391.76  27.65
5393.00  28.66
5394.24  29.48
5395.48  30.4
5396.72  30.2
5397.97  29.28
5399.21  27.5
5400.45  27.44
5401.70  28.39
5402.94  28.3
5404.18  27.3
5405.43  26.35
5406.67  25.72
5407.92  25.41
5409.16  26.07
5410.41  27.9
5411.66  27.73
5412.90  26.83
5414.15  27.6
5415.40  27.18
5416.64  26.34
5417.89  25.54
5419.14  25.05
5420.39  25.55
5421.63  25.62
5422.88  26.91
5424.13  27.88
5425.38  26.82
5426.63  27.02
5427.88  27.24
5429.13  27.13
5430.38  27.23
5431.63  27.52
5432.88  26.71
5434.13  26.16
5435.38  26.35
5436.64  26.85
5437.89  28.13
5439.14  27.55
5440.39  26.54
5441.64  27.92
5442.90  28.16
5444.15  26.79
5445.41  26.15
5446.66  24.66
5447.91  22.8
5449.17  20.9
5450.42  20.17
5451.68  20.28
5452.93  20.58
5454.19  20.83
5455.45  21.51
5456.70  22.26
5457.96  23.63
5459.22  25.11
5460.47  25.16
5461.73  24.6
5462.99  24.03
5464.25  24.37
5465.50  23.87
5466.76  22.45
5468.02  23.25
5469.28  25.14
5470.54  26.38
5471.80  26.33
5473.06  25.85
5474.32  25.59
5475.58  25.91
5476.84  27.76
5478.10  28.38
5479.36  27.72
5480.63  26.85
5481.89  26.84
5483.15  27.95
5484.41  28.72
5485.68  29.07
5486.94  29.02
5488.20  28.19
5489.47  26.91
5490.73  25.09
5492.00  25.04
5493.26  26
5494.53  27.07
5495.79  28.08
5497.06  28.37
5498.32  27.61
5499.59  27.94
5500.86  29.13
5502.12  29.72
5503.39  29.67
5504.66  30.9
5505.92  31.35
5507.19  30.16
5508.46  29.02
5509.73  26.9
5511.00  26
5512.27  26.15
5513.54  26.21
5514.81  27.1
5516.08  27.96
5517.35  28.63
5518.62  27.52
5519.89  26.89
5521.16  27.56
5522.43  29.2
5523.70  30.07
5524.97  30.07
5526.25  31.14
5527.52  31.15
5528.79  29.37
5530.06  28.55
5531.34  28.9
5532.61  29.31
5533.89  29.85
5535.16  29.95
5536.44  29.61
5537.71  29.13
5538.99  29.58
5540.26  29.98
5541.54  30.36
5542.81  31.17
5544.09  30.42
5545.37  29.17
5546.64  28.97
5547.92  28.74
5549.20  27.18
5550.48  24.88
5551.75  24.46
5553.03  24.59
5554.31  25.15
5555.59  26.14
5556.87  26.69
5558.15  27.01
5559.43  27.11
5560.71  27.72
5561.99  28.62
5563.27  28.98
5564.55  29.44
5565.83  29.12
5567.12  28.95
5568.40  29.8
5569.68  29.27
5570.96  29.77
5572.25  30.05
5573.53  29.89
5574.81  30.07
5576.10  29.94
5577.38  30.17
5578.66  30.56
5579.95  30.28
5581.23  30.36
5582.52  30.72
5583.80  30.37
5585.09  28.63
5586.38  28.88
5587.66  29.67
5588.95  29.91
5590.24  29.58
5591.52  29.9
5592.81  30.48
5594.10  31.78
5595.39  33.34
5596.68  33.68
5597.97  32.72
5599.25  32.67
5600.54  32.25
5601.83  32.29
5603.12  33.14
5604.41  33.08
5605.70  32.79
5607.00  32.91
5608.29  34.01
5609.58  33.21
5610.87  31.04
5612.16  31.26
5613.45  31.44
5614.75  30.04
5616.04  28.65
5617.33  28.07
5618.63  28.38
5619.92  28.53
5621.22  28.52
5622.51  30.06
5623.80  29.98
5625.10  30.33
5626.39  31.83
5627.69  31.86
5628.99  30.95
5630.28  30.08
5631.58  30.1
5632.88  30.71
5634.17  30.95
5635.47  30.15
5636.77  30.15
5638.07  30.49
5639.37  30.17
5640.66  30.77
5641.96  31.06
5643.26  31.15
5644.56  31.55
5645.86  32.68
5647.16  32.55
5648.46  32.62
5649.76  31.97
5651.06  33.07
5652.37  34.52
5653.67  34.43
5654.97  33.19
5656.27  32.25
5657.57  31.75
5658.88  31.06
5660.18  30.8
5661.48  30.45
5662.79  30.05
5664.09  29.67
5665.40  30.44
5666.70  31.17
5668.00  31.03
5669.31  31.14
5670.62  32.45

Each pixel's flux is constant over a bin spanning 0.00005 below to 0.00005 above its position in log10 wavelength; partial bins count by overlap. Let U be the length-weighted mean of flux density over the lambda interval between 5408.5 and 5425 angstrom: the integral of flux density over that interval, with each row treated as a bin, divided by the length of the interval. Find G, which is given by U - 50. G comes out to -23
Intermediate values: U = 27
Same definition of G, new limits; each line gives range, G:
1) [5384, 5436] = -23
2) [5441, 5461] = -26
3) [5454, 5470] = -26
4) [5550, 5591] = -21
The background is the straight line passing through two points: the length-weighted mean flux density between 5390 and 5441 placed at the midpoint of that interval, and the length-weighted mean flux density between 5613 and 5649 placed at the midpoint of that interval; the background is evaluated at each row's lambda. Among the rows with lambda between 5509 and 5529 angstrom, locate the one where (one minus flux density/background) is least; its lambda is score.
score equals 5526.25 angstrom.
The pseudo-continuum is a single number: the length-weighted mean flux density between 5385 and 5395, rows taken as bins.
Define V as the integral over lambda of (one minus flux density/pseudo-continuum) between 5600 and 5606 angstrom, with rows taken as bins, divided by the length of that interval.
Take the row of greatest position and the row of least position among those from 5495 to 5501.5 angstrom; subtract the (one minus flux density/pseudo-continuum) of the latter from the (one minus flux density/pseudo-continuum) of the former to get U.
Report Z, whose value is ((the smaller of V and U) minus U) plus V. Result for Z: -0.31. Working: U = -0.04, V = -0.18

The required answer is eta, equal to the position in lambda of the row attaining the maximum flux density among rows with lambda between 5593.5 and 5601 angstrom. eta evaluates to 5596.68 angstrom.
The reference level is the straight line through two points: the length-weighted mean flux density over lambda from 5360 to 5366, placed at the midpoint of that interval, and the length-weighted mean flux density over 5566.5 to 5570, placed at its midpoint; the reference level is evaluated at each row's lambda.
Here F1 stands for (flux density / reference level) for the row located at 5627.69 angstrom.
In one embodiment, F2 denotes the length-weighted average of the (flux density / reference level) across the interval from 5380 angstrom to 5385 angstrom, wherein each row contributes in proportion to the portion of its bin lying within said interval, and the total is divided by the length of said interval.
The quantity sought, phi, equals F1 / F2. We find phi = 1.10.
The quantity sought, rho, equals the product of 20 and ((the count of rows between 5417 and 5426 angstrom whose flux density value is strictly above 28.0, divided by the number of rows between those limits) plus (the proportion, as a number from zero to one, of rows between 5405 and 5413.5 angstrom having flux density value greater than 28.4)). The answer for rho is 0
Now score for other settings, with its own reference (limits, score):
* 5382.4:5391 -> 5388.03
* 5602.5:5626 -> 5608.29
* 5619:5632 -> 5627.69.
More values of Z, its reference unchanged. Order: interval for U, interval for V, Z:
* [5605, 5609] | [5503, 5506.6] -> -0.16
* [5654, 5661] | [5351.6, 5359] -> -0.01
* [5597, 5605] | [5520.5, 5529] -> -0.13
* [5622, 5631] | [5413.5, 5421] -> 0.06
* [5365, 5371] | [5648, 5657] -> -0.26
